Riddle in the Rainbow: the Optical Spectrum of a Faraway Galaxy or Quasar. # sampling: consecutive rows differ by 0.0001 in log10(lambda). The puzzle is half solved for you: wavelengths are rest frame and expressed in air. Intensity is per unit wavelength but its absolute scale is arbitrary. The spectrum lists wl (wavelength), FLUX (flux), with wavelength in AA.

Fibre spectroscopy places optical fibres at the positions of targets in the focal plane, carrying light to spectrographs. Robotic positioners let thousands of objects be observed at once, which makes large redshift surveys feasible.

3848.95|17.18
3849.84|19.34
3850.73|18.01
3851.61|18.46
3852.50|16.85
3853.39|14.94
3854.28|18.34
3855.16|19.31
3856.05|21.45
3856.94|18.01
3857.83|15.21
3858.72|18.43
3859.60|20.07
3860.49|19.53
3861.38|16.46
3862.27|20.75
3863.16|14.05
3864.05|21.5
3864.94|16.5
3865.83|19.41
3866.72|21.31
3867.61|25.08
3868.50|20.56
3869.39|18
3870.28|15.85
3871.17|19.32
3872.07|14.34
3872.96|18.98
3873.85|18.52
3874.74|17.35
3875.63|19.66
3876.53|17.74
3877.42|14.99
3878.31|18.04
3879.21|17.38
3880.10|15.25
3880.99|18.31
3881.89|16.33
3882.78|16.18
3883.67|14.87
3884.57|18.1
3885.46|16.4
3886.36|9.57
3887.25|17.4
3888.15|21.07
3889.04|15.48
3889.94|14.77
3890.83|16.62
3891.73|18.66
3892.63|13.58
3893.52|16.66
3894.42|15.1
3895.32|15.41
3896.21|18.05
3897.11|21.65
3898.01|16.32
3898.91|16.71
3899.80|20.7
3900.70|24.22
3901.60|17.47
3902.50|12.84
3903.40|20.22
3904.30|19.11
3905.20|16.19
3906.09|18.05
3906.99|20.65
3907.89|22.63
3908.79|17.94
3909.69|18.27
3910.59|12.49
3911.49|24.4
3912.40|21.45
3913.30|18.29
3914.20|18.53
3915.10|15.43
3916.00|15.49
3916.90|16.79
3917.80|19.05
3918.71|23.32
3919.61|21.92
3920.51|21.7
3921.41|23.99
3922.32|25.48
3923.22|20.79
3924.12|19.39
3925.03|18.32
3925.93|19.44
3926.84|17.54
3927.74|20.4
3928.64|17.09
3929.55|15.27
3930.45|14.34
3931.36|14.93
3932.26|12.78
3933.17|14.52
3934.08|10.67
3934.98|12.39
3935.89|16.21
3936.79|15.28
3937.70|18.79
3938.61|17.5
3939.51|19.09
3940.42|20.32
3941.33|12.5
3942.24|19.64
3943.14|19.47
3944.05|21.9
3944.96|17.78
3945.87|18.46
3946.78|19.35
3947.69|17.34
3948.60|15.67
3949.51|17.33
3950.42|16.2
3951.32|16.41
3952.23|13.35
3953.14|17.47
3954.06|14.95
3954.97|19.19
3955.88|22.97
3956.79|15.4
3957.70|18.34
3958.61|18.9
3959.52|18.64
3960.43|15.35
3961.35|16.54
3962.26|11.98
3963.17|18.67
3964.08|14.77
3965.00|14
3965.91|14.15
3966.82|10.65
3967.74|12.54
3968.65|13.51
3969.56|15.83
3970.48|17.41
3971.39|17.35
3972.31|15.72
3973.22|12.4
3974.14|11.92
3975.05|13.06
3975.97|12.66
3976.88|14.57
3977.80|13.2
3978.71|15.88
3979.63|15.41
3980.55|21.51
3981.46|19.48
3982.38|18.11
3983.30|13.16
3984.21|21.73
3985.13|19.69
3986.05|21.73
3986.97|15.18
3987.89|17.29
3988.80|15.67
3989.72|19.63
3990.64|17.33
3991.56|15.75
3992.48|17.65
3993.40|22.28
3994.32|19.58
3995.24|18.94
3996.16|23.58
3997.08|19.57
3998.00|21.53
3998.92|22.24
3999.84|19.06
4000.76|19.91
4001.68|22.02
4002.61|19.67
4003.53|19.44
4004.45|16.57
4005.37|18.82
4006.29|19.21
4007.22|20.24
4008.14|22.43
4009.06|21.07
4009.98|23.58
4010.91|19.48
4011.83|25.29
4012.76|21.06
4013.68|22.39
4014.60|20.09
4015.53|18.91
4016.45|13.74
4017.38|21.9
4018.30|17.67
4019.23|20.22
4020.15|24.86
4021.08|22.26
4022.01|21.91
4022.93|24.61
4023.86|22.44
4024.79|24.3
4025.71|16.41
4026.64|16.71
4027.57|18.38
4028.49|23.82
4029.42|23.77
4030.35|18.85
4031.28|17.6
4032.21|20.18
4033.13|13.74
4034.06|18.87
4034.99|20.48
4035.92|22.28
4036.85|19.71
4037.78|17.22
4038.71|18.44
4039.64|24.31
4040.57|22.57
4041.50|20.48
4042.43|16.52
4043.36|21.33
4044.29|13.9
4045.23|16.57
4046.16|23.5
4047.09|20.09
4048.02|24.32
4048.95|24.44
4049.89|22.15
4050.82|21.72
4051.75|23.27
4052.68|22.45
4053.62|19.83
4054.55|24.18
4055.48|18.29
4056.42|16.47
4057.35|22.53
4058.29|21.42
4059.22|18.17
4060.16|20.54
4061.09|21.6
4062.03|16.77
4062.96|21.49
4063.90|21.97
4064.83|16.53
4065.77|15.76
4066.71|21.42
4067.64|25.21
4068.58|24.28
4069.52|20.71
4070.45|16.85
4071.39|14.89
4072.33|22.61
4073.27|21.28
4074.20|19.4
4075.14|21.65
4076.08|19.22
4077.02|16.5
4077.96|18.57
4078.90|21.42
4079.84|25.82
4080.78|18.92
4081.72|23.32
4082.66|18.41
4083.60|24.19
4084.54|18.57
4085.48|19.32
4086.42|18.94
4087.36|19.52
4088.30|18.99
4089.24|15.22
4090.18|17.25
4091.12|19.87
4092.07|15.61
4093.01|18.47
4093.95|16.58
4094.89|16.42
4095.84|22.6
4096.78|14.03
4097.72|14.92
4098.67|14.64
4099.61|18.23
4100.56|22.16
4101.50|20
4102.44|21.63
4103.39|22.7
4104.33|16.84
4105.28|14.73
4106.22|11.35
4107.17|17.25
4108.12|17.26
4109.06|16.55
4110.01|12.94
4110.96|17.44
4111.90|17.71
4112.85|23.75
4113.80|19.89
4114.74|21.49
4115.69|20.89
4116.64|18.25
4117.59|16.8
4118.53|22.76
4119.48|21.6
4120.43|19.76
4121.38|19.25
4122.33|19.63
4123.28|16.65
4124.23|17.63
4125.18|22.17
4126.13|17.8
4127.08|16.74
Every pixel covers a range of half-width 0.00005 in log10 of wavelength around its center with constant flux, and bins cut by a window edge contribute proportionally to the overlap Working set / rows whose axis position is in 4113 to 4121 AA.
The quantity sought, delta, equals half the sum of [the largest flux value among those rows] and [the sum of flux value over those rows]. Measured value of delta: 92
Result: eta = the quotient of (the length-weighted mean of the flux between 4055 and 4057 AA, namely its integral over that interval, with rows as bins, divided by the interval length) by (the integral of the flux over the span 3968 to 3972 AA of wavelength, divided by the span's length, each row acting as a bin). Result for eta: 1.12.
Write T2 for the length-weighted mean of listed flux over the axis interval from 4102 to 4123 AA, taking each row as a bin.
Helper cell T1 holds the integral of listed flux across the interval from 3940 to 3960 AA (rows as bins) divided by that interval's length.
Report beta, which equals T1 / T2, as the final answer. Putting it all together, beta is 0.96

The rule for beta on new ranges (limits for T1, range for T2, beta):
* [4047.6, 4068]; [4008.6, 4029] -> 1.00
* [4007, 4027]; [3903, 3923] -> 1.07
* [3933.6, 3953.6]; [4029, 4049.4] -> 0.85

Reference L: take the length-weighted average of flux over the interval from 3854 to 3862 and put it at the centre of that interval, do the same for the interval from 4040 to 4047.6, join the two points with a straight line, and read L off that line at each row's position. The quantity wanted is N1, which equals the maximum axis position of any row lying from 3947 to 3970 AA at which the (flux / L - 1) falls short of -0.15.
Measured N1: 3969.56 AA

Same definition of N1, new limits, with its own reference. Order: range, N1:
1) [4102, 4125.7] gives 4123.28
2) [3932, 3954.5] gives 3954.06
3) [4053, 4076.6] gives 4071.39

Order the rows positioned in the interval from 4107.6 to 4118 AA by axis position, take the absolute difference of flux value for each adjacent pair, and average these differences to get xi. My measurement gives 2.53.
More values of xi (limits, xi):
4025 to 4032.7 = 2.32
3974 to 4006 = 2.59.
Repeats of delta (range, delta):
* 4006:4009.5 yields 53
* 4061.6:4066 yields 57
